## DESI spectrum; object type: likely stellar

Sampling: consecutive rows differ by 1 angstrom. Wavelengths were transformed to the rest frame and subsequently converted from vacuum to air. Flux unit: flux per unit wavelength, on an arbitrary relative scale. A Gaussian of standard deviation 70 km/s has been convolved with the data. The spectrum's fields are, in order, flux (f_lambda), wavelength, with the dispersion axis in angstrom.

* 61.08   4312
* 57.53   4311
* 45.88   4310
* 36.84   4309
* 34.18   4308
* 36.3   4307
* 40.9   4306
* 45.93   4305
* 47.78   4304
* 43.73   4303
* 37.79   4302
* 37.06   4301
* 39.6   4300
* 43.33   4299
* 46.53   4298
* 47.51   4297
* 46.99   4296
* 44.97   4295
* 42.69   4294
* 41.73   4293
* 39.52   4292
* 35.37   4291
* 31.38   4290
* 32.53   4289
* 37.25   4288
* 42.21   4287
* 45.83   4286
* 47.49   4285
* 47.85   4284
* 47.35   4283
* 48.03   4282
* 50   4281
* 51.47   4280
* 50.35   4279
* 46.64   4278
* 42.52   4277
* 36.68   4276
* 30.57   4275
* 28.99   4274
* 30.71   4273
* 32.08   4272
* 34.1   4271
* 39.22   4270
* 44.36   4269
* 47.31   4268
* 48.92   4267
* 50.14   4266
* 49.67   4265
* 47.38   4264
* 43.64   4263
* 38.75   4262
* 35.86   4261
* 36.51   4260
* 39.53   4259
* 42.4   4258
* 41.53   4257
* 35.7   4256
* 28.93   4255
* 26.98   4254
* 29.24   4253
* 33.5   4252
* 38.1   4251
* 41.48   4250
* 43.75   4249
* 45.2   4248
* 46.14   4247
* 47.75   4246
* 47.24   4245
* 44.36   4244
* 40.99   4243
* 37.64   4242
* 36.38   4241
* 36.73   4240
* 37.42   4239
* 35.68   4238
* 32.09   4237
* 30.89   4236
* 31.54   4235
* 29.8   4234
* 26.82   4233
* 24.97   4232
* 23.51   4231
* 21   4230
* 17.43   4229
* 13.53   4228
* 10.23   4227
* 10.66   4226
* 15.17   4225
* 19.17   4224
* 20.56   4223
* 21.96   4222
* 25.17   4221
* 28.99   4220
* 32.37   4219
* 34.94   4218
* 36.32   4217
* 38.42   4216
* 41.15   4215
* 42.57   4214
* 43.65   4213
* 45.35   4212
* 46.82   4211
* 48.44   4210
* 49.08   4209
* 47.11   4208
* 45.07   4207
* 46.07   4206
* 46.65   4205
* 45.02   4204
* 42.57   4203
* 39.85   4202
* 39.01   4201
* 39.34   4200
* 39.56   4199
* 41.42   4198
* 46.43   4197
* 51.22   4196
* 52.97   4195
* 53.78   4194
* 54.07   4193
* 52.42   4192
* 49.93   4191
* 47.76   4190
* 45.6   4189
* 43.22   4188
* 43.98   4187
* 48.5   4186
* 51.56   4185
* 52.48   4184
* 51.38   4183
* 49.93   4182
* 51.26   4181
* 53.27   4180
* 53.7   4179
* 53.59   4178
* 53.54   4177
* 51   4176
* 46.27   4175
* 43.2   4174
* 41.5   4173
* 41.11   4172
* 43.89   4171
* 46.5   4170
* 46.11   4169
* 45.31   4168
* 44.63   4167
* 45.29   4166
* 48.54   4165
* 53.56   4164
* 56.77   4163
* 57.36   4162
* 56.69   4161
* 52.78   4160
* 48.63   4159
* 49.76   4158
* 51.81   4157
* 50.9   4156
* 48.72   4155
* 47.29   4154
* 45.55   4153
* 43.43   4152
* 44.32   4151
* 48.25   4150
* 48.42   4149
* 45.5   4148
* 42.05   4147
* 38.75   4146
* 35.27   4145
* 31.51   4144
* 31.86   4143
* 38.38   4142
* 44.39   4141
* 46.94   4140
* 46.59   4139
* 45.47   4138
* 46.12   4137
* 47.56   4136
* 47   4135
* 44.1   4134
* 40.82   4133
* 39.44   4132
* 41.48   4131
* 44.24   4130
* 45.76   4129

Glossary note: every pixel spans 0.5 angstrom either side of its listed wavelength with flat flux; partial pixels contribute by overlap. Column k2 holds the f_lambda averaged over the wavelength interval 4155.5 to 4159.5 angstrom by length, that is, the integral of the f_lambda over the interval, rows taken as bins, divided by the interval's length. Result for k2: 50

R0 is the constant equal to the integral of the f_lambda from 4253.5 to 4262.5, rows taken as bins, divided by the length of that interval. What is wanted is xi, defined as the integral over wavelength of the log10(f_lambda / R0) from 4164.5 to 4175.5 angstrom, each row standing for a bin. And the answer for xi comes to 1.00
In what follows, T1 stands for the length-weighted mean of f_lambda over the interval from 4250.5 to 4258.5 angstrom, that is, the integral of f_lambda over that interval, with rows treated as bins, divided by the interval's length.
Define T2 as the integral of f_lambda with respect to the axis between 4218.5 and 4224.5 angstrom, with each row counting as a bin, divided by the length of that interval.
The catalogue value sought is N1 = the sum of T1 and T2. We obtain 59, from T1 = 35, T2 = 25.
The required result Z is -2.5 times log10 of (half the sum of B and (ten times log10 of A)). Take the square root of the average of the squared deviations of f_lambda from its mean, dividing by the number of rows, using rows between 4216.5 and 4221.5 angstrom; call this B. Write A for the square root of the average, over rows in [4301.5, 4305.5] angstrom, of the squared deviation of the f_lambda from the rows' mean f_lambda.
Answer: -1.7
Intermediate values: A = 3.8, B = 4.1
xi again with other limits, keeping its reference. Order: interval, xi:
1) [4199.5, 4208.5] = 0.70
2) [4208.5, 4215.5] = 0.67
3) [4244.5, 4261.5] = 0.40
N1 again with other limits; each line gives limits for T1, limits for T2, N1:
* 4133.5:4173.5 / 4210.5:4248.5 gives 78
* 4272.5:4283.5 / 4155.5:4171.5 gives 92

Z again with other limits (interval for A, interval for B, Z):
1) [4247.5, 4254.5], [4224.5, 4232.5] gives -2.1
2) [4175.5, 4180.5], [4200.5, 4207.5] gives -0.4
